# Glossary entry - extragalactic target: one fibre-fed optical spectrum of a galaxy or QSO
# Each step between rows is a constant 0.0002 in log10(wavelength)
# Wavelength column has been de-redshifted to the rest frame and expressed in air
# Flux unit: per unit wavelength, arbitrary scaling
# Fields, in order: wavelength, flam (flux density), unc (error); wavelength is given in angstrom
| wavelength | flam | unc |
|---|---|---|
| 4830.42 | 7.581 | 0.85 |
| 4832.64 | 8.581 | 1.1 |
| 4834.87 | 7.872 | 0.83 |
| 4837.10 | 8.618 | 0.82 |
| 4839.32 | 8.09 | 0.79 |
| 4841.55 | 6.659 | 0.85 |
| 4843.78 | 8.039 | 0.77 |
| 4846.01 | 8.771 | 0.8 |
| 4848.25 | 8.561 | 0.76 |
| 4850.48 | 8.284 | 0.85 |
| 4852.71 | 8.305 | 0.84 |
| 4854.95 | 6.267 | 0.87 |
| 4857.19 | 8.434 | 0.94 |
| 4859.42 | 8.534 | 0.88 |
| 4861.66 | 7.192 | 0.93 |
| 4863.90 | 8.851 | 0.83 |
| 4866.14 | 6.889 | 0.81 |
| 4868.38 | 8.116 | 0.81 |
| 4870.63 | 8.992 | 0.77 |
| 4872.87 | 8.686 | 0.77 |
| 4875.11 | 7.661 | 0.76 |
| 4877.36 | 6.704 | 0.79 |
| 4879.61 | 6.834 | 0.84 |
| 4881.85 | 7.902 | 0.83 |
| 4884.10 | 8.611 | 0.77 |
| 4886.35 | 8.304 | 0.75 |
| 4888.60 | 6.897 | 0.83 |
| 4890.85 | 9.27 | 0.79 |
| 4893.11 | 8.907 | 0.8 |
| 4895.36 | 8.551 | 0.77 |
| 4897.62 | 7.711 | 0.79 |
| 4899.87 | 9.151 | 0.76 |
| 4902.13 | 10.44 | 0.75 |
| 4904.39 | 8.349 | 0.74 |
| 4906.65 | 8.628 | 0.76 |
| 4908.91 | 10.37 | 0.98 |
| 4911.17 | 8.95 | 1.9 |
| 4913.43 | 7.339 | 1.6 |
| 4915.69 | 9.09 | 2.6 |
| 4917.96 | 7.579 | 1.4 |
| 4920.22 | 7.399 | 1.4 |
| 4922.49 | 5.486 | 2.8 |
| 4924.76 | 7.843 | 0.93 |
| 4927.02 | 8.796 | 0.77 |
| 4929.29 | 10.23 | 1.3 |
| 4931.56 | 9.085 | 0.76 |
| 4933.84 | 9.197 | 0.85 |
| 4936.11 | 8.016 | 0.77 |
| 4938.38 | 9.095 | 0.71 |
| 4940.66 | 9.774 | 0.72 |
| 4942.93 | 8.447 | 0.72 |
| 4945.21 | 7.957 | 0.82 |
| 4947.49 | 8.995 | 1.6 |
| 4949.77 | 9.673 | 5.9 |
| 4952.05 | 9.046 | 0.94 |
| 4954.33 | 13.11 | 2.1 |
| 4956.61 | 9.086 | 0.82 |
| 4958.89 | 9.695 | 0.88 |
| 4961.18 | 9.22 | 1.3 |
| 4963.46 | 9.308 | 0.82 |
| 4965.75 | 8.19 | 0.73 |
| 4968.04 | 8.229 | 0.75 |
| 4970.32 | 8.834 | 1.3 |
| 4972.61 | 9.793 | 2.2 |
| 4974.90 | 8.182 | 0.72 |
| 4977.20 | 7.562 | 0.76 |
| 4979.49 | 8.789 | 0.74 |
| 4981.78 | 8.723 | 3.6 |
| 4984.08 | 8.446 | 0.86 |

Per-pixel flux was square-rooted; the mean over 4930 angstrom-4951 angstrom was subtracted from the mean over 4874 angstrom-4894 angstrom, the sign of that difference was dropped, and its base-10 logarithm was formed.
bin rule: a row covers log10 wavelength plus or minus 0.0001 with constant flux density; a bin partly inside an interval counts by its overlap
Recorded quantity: -0.7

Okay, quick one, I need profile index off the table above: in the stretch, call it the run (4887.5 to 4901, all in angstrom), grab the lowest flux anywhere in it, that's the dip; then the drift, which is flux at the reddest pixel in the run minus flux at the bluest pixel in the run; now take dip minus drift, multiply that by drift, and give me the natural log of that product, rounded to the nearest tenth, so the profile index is 2.3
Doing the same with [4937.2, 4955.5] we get 2.8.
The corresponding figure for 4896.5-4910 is 2.6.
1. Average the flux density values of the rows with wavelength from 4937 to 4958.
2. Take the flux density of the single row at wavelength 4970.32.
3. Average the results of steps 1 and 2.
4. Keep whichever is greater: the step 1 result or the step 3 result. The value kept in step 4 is 9.5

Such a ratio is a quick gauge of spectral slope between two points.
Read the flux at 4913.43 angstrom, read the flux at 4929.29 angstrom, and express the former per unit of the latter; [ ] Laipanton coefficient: 0.72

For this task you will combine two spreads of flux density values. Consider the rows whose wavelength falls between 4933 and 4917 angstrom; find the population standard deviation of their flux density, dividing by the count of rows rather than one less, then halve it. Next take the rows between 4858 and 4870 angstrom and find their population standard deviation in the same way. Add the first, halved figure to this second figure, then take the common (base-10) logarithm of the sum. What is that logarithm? 0.163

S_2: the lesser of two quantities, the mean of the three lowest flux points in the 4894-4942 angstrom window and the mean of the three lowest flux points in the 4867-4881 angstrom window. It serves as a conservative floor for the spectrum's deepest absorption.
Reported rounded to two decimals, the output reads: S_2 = 6.74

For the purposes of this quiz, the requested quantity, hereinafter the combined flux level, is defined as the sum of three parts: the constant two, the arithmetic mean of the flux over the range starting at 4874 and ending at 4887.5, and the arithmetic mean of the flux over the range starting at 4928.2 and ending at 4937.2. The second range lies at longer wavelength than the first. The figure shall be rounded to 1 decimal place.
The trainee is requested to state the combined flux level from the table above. 18.8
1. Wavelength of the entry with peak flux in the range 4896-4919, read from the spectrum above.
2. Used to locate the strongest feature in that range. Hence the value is 4902.13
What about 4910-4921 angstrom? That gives 4915.69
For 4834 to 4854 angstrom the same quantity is 4846.01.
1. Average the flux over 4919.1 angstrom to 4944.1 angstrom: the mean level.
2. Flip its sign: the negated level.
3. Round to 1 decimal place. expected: -8.5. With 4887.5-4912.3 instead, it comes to -8.8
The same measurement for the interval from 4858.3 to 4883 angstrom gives -7.9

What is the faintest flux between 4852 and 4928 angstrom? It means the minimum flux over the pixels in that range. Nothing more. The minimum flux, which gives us 5.486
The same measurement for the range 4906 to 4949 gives 5.486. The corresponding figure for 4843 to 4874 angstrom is 6.267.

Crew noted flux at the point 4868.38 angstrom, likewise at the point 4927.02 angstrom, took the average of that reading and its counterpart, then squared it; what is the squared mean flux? 72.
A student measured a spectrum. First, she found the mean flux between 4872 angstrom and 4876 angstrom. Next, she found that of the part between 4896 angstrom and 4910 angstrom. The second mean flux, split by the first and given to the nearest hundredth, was 1.11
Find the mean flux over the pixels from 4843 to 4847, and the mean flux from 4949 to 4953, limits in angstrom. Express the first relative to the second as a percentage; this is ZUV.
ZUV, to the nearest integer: 90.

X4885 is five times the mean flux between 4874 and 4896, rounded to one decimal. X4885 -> 39.8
